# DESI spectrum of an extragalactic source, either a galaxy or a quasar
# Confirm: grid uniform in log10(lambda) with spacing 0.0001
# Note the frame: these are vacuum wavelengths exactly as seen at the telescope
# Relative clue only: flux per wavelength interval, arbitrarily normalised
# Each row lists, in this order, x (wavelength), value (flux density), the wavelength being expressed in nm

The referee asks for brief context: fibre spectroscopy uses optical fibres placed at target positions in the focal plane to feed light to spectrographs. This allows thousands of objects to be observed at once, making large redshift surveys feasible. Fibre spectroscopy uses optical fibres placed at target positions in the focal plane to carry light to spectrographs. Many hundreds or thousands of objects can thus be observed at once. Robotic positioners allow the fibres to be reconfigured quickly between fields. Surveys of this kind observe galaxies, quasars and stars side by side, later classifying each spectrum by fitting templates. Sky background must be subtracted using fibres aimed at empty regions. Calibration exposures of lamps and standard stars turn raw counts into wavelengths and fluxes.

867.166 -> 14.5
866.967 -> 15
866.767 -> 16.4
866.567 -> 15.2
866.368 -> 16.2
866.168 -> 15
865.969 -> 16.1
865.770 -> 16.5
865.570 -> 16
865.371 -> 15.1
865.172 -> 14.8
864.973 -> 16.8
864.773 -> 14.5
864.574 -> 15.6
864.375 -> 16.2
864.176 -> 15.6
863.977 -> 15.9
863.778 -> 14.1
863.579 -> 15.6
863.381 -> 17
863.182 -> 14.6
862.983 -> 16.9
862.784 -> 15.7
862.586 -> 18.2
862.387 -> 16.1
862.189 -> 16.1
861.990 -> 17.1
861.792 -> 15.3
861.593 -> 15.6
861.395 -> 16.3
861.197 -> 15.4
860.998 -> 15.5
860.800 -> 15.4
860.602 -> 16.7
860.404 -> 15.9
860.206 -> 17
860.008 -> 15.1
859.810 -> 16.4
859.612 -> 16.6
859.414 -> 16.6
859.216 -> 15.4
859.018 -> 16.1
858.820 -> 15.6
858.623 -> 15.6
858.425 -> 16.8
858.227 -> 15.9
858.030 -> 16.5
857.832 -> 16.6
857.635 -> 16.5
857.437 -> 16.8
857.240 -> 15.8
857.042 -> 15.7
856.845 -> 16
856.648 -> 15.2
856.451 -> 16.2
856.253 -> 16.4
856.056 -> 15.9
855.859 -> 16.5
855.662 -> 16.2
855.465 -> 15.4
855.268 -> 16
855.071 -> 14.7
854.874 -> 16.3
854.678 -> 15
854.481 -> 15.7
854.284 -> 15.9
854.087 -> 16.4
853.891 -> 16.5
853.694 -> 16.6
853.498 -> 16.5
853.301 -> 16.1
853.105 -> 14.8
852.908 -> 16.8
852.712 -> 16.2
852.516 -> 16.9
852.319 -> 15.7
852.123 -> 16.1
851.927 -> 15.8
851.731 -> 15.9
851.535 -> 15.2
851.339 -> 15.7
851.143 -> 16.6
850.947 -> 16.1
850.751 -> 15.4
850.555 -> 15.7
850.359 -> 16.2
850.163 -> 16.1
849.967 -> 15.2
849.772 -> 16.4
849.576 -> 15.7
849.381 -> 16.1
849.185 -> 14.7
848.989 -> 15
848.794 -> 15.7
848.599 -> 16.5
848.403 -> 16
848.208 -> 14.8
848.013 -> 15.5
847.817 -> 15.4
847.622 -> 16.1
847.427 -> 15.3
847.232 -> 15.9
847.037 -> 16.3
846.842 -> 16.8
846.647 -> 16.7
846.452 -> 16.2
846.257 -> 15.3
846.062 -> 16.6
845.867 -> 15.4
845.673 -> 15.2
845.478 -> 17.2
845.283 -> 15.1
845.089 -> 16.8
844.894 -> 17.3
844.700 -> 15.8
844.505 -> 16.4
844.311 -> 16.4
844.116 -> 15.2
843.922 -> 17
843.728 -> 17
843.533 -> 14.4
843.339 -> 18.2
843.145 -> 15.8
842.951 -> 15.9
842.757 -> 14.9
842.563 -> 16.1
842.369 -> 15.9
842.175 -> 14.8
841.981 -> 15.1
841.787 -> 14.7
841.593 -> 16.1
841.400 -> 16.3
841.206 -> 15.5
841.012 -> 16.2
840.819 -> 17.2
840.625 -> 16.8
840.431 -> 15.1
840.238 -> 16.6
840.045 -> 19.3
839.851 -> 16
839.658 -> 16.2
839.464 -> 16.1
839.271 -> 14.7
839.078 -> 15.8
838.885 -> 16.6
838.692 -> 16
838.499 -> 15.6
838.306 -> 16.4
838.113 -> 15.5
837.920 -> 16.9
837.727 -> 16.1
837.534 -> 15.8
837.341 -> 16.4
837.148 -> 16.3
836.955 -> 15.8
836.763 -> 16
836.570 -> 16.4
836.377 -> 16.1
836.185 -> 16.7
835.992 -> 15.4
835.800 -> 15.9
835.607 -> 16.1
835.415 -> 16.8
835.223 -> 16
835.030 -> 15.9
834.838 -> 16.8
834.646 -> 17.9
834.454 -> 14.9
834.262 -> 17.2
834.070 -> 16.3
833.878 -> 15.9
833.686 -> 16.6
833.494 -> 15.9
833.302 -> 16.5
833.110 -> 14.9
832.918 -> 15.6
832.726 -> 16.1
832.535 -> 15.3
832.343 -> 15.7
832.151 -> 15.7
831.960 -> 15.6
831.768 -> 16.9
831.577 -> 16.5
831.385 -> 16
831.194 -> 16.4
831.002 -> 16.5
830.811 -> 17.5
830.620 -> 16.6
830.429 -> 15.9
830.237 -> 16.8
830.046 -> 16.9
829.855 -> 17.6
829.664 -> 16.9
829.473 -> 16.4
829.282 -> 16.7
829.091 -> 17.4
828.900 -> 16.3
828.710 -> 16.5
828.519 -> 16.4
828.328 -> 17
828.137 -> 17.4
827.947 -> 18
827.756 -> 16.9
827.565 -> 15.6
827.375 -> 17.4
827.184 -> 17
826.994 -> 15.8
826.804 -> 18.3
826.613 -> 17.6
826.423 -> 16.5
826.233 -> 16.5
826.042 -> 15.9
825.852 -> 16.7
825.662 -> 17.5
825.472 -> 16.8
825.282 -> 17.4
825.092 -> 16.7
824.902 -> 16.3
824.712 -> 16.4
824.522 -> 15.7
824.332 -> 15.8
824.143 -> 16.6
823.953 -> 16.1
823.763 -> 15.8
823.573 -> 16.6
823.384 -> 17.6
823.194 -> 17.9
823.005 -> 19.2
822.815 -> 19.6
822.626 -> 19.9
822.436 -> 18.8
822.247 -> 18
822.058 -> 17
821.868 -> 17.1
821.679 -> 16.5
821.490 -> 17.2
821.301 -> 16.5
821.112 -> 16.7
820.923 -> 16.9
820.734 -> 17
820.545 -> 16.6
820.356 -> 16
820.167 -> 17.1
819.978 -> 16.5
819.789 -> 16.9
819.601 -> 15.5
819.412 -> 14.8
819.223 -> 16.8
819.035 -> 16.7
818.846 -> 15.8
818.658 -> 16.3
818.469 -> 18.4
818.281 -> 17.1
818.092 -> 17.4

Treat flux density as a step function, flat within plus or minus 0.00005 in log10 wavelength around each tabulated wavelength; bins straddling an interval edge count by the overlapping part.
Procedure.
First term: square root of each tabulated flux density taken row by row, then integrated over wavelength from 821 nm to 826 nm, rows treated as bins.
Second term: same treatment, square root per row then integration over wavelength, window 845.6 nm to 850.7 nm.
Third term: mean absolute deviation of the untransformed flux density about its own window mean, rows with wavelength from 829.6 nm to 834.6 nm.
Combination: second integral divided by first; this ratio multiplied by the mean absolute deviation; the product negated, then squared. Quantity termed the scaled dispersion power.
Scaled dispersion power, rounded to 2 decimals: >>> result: 0.33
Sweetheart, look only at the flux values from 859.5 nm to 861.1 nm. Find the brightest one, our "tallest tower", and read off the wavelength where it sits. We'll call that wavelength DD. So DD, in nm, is 860.206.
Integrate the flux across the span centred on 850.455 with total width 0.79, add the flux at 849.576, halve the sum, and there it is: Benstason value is 14.1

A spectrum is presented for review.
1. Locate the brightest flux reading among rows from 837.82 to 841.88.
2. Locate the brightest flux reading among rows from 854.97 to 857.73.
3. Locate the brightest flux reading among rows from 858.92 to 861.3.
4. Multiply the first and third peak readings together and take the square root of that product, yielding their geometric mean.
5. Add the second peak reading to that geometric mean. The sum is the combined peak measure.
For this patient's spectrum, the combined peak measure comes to 34.9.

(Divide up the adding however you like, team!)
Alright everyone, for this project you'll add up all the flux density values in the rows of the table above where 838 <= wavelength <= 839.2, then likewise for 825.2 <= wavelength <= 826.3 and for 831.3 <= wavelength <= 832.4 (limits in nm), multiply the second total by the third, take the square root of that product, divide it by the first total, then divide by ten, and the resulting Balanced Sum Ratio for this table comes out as 0.103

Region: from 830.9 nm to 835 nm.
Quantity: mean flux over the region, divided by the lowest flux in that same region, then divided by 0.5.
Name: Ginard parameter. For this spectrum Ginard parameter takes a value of 2.17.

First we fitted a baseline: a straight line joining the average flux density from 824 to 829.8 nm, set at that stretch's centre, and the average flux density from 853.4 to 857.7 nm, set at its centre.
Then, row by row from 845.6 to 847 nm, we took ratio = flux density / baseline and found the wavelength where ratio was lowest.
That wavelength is 845.673 nm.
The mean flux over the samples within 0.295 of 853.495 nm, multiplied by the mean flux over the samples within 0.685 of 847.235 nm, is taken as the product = 264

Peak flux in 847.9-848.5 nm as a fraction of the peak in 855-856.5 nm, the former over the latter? 0.97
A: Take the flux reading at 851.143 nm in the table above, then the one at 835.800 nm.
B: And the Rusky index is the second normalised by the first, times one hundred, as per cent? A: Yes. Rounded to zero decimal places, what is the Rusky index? 96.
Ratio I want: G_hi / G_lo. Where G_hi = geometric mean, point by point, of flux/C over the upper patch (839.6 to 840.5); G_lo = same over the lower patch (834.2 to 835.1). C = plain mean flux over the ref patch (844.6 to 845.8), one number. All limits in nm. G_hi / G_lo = 1.00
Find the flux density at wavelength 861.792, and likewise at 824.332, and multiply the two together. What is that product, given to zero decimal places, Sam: 242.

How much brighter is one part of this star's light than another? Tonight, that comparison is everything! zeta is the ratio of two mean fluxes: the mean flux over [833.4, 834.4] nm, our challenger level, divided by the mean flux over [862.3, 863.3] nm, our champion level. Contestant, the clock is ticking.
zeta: 1.00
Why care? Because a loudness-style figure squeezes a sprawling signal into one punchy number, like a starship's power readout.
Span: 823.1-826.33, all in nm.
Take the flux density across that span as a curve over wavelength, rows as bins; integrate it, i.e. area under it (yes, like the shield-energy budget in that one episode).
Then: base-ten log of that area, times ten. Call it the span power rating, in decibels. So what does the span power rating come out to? 17.3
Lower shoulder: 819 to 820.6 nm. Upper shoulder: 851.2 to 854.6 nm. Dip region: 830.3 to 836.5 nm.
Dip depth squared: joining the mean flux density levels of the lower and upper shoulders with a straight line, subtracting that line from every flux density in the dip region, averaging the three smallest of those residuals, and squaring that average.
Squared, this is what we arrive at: 1.4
